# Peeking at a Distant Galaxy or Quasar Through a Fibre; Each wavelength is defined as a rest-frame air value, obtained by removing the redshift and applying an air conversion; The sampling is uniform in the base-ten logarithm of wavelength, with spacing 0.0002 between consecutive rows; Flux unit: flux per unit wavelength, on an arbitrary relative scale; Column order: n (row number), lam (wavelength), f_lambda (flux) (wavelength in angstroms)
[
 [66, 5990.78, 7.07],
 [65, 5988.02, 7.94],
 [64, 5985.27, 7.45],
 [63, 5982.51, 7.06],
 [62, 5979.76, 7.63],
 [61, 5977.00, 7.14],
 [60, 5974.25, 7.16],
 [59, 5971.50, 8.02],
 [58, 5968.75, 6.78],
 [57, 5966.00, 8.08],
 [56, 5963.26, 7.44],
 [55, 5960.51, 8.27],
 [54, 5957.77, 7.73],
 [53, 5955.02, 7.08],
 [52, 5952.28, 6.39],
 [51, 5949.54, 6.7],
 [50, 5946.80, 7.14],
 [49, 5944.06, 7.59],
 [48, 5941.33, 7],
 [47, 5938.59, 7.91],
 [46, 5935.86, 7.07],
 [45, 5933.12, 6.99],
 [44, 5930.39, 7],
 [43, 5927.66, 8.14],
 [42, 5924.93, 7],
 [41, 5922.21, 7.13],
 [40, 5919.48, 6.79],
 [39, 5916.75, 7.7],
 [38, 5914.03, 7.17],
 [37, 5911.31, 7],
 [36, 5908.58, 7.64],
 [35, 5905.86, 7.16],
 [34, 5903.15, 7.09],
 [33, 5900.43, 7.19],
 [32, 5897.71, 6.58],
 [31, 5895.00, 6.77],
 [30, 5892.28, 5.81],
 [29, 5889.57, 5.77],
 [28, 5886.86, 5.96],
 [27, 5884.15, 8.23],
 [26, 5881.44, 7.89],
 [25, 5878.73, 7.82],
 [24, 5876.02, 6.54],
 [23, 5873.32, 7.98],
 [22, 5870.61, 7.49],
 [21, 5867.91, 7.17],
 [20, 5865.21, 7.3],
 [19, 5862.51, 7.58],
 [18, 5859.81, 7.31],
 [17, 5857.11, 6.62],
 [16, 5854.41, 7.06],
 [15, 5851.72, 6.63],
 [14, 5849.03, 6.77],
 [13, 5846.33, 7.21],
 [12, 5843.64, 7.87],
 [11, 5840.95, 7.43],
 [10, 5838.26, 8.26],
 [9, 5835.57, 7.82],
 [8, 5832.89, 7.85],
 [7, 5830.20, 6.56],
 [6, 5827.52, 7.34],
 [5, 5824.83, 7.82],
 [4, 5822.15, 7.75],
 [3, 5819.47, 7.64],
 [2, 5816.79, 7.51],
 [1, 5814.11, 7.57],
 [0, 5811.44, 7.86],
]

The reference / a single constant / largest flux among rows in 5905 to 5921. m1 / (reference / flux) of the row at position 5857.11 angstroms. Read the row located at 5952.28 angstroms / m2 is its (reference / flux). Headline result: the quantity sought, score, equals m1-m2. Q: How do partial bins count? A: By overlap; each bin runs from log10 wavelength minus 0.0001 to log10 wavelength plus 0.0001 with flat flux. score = -0.042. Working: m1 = 1.16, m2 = 1.21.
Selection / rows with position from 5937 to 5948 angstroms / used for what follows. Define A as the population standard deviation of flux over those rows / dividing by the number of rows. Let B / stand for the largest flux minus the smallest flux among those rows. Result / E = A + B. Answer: 1.3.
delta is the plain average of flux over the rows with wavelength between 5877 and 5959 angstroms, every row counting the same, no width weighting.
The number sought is 7.11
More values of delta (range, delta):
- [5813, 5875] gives 7.41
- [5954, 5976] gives 7.57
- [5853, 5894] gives 7.10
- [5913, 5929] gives 7.32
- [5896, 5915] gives 7.12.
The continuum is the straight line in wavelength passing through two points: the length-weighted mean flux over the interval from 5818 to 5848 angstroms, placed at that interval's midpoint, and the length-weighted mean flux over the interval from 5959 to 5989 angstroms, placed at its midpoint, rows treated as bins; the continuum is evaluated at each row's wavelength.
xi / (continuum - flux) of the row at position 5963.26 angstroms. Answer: 0.1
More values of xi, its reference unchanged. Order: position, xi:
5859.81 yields 0.3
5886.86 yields 1.6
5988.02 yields -0.4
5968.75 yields 0.8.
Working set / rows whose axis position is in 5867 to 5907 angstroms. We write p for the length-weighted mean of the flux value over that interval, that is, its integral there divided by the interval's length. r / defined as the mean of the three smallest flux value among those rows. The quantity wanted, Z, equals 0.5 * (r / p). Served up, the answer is 0.416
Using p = 7.03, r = 5.8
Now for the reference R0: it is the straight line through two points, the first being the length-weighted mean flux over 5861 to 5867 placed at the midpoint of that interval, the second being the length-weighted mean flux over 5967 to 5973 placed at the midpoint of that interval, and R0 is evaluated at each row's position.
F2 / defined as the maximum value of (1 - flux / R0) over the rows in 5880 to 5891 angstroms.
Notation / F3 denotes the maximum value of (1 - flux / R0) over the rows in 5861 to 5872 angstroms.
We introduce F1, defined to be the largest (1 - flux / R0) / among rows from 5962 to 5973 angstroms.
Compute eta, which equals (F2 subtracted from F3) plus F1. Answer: -0.10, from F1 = 0.09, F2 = 0.223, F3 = 0.034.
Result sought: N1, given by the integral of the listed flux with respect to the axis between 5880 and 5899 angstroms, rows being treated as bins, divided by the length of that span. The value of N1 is 6.7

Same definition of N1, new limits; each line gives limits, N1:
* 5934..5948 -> 7.3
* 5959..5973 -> 7.7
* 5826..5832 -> 7.0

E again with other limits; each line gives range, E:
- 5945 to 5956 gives 1.1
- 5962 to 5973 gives 1.8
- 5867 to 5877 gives 2.0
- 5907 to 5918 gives 1.0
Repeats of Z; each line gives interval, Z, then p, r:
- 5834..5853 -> 0.462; 7.44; 6.9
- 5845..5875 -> 0.464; 7.19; 6.7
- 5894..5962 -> 0.455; 7.21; 6.6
